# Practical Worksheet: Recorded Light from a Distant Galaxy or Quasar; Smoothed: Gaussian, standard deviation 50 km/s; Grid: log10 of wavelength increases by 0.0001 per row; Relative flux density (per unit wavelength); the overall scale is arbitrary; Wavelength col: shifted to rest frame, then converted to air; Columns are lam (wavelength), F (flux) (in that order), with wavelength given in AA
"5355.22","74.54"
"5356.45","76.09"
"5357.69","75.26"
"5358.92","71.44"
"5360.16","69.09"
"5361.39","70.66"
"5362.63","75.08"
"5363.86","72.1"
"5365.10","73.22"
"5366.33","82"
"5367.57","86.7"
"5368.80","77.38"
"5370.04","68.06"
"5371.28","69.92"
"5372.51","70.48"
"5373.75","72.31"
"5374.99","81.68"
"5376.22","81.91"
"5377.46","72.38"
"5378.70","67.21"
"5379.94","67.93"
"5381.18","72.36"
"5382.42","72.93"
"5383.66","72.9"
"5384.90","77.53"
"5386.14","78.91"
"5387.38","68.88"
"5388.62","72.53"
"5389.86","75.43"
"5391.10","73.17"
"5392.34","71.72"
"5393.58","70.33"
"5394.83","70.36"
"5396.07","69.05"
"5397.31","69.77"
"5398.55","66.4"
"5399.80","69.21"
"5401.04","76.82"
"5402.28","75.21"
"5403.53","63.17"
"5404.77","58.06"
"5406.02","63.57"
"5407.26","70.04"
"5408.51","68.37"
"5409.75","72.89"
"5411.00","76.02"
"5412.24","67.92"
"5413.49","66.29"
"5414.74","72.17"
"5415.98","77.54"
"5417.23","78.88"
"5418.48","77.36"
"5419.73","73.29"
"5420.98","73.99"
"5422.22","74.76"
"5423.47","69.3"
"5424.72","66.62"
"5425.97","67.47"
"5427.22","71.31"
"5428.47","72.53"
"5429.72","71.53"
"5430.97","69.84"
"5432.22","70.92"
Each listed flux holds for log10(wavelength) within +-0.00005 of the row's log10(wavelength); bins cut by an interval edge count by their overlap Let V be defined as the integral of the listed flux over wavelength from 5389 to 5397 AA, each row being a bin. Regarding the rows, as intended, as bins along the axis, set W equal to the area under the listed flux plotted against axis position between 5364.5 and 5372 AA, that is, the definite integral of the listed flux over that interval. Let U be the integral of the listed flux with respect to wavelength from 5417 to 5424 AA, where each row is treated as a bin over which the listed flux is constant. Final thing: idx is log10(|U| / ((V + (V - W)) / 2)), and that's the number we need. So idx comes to 0.26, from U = 521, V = 573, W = 572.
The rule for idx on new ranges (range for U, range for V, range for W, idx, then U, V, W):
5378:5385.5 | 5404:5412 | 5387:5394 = 0.27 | 538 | 545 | 506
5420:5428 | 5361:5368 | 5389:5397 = 0.36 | 566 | 536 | 573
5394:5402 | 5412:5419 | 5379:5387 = 0.41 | 564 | 515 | 587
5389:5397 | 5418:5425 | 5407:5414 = 0.34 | 573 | 509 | 492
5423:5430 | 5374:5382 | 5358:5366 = 0.21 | 488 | 590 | 580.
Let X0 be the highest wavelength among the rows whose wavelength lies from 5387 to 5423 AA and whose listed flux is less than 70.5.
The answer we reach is 5413.49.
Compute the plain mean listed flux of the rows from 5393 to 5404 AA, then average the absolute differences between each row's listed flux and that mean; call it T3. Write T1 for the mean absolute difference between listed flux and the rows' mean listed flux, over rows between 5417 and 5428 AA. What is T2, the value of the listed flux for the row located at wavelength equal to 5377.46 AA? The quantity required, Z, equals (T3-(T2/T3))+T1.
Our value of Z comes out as -20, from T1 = 3.4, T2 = 72.38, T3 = 2.8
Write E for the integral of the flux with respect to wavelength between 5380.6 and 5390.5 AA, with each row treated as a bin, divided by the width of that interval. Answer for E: 74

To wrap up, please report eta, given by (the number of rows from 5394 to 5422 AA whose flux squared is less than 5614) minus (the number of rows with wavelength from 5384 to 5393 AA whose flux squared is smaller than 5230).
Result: 14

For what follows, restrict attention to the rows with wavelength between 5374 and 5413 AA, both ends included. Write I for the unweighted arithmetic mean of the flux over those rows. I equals 71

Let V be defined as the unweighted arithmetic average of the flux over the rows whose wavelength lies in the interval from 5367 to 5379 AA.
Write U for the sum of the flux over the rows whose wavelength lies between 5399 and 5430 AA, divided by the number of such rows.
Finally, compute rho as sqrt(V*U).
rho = 72.9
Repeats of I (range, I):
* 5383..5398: 73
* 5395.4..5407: 68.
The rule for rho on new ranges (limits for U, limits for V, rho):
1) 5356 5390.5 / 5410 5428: 73.2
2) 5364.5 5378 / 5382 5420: 73.7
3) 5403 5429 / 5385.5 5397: 71.4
